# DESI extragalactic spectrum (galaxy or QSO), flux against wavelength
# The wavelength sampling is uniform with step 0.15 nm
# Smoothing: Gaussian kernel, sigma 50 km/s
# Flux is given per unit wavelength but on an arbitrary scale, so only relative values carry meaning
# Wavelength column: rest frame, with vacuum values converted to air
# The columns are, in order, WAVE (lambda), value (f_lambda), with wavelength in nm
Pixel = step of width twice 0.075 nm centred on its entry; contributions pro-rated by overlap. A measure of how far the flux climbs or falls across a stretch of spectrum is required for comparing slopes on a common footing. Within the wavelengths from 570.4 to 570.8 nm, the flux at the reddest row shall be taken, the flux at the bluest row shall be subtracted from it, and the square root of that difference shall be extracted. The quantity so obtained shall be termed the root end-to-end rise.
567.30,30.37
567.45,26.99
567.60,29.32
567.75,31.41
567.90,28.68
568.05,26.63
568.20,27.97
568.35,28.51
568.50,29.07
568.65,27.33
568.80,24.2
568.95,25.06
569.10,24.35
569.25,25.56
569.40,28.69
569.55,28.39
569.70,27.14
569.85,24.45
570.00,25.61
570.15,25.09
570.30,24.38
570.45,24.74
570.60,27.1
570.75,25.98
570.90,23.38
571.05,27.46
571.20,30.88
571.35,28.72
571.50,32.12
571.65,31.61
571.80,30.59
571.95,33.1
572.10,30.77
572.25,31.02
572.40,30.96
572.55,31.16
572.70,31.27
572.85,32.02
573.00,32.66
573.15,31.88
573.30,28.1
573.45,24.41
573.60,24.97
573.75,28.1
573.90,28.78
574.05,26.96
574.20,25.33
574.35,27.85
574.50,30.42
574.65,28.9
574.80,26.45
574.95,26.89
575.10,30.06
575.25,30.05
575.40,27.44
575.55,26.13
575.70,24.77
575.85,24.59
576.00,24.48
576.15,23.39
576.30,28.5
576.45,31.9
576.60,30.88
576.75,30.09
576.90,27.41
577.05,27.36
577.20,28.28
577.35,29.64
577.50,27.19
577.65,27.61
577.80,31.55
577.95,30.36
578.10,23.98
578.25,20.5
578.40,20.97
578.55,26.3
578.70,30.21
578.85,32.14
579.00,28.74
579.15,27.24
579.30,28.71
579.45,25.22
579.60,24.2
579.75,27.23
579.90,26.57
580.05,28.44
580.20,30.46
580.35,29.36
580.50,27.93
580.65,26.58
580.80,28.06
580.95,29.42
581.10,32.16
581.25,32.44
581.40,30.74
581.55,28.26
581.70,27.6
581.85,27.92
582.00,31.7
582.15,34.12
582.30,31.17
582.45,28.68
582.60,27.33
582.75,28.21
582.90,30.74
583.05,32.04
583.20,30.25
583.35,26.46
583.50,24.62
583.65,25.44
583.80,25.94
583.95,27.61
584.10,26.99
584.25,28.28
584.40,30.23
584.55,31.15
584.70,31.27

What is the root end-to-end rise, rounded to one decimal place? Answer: 1.1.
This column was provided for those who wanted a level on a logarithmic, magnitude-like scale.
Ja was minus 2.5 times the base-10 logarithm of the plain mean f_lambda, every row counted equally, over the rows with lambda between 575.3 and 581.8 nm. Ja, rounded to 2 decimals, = -3.61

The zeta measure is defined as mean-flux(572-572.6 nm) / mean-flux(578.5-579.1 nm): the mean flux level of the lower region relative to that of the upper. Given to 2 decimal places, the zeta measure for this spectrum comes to 1.06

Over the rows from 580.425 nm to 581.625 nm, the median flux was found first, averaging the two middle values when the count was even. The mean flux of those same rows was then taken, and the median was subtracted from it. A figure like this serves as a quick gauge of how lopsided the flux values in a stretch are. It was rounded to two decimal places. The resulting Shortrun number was 0.61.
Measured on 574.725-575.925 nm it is 0.38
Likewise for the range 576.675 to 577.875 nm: 0.70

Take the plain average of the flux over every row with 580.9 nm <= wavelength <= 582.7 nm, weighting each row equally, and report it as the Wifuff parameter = 30.1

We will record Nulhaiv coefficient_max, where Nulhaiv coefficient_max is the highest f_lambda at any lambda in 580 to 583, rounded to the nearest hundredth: 34.12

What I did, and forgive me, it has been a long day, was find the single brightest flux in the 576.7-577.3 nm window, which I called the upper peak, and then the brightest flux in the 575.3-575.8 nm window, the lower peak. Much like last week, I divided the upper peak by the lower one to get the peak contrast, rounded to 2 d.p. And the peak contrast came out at 1.10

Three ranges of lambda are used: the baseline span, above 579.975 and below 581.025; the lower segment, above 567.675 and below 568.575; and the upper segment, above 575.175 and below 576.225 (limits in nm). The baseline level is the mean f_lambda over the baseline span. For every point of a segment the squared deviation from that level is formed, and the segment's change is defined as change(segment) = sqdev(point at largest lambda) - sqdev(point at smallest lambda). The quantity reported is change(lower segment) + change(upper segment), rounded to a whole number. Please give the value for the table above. 17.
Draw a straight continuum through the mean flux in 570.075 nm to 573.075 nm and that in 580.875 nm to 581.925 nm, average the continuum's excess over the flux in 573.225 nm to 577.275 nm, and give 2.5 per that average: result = 1.28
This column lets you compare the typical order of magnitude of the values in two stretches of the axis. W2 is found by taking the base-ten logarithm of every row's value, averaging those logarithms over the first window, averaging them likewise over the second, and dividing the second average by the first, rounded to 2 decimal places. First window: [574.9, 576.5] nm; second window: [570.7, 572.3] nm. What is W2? 1.03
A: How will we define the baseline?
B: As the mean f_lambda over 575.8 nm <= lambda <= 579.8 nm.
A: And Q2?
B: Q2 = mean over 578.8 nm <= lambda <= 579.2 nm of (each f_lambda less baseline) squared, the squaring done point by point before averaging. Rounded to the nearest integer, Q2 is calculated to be 8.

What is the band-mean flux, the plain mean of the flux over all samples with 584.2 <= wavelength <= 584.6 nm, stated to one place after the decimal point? 29.9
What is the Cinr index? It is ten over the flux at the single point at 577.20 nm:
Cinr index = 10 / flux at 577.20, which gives 0.354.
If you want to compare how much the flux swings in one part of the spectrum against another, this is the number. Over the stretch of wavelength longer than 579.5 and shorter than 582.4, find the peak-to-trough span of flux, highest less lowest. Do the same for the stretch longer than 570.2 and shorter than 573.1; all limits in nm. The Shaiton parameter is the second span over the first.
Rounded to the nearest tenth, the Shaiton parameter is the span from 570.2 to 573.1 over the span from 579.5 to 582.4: 1.0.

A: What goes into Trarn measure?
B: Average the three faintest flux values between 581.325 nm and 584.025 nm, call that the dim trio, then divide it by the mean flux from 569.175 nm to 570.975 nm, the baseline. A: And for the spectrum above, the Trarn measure 0.98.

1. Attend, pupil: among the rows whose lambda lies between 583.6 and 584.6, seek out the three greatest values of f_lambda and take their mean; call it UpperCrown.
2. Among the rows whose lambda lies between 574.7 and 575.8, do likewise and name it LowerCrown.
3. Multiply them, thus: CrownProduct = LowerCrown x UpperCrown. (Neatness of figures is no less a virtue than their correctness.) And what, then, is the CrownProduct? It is 872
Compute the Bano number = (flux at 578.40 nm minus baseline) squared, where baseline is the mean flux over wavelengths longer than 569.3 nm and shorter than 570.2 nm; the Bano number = 31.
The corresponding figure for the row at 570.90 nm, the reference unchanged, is 10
